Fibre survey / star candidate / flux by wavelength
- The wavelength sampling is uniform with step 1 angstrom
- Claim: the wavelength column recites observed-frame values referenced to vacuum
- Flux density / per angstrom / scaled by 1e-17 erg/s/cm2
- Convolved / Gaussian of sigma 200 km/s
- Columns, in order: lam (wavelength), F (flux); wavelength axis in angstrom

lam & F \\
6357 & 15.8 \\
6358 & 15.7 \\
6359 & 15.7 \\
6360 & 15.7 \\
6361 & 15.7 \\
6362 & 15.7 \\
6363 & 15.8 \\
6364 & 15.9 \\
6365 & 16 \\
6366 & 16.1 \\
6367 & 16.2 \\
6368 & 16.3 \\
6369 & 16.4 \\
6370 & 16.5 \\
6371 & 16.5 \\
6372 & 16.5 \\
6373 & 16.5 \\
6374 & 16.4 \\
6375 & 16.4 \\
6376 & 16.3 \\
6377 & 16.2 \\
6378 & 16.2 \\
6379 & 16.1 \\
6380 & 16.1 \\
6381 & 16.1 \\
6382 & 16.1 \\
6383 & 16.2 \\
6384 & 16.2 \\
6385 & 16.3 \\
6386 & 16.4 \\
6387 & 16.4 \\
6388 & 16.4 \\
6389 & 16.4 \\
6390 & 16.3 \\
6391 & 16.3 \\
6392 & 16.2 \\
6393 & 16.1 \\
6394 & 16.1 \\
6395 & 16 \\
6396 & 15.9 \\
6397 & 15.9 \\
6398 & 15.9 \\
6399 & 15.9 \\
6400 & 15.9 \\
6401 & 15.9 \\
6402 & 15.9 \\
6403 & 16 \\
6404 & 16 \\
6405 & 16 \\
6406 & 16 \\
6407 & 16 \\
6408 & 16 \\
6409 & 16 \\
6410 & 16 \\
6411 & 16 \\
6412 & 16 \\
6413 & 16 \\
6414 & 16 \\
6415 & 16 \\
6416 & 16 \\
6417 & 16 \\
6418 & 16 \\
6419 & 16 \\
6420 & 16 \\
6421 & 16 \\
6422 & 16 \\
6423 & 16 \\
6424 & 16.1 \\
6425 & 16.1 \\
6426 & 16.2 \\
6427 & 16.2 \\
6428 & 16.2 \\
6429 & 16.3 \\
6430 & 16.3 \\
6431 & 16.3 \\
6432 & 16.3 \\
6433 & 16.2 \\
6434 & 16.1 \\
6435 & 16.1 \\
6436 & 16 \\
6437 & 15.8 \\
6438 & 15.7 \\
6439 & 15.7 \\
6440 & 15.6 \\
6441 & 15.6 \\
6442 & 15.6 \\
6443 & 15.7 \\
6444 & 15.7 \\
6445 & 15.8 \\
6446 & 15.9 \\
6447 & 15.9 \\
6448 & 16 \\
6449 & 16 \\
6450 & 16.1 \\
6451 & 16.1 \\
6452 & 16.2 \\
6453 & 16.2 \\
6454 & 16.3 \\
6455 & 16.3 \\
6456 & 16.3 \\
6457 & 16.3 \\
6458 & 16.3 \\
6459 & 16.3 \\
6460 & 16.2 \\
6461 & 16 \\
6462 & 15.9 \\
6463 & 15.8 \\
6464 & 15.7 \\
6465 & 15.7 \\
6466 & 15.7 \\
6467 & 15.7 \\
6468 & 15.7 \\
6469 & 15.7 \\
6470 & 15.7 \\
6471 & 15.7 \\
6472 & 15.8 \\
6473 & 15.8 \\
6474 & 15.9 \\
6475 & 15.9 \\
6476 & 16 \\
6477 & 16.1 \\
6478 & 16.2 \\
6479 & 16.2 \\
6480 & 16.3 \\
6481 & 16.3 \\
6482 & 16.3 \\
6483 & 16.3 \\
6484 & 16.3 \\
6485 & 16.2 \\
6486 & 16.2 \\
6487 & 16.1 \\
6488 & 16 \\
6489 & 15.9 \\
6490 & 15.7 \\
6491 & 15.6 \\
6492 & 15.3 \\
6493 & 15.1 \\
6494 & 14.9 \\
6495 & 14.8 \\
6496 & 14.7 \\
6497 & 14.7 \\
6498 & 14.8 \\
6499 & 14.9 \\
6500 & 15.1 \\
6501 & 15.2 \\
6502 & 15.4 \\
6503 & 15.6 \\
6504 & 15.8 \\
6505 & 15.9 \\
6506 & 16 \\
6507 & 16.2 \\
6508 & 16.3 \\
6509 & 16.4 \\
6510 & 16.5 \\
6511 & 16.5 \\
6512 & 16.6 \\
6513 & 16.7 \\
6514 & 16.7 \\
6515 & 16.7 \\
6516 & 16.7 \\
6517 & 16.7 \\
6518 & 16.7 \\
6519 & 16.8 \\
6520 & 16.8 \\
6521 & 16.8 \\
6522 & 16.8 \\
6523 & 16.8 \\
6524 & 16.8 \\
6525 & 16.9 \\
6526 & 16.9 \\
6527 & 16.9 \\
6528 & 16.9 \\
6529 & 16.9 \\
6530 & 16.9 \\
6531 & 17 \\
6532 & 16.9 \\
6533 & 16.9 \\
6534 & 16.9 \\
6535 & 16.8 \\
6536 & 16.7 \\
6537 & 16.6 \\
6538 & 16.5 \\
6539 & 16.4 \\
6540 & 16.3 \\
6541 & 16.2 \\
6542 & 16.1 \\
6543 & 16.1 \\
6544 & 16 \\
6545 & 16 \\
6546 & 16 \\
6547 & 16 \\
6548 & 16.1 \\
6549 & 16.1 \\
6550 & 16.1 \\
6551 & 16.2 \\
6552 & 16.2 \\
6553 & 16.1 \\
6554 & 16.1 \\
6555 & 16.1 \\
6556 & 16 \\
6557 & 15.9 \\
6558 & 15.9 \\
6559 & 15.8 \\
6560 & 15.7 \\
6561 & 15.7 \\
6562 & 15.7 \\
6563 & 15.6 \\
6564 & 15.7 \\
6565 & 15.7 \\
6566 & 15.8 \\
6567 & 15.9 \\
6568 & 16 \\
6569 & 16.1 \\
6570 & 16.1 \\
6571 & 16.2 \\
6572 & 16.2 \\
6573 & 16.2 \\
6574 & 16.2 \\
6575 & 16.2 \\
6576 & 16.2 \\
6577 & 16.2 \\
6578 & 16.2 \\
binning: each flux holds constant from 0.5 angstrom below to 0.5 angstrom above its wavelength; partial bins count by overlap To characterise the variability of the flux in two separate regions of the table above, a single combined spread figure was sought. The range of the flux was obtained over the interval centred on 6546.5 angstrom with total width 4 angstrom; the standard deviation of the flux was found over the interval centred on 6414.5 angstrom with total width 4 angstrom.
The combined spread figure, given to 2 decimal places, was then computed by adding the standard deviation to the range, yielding 0.10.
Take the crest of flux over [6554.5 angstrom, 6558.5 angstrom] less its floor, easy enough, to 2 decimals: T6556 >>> 0.20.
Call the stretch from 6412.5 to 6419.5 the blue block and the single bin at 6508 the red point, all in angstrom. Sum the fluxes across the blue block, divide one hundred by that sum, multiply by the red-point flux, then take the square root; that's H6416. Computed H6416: 3.81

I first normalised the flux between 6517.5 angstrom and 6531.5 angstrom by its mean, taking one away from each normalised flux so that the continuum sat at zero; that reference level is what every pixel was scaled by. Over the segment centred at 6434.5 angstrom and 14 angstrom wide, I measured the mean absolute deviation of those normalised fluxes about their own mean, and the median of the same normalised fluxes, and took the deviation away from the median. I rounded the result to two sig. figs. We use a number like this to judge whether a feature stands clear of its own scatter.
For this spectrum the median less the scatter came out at -0.059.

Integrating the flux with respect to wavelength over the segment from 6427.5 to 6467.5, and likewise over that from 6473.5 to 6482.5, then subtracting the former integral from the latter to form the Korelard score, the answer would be -495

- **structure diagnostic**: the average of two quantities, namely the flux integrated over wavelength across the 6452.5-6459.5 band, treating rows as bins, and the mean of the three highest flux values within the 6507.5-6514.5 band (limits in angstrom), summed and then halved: 65.3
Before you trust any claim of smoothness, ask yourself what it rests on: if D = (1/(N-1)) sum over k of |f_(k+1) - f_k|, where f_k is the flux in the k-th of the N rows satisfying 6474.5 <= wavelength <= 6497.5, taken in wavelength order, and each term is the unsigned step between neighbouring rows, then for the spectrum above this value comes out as 0.091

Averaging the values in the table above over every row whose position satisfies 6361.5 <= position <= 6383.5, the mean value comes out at 16.20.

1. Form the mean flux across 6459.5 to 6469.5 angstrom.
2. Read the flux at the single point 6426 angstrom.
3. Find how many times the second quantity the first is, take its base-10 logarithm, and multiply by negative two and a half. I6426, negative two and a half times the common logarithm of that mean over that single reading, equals 0.026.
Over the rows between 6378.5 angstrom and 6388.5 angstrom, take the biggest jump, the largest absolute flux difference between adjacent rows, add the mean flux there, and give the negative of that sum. -16.3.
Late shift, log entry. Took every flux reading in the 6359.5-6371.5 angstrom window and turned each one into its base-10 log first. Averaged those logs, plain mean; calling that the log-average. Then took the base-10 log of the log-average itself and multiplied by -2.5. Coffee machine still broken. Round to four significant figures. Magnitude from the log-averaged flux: -0.2032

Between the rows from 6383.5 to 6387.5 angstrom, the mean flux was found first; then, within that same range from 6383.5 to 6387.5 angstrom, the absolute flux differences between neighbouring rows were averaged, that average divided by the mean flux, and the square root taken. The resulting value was 0.064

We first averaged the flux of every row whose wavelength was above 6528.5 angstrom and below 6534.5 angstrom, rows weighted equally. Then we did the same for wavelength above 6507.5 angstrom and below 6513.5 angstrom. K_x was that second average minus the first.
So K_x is -0.4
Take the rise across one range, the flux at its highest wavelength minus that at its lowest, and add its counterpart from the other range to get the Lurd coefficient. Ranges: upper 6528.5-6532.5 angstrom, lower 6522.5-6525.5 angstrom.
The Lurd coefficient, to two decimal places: 0.10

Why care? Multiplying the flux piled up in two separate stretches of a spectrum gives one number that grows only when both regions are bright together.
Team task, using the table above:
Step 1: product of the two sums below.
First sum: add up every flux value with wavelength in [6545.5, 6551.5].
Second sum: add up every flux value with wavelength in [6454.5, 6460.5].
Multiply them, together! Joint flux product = 9428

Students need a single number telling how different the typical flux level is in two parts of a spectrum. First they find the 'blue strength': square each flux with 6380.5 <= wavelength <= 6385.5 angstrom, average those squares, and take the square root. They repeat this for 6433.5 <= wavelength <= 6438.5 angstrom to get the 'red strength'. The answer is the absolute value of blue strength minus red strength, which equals 0.24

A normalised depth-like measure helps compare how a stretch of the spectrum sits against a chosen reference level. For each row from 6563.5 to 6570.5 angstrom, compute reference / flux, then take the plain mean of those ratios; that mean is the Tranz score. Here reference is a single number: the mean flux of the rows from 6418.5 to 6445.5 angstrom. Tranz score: 1.01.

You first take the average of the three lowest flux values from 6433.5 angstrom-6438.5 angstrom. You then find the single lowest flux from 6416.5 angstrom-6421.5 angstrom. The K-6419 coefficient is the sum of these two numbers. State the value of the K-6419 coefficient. 31.8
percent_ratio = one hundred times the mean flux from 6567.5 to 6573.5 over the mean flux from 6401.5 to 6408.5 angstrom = 101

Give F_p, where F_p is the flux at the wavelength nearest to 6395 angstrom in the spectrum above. 16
